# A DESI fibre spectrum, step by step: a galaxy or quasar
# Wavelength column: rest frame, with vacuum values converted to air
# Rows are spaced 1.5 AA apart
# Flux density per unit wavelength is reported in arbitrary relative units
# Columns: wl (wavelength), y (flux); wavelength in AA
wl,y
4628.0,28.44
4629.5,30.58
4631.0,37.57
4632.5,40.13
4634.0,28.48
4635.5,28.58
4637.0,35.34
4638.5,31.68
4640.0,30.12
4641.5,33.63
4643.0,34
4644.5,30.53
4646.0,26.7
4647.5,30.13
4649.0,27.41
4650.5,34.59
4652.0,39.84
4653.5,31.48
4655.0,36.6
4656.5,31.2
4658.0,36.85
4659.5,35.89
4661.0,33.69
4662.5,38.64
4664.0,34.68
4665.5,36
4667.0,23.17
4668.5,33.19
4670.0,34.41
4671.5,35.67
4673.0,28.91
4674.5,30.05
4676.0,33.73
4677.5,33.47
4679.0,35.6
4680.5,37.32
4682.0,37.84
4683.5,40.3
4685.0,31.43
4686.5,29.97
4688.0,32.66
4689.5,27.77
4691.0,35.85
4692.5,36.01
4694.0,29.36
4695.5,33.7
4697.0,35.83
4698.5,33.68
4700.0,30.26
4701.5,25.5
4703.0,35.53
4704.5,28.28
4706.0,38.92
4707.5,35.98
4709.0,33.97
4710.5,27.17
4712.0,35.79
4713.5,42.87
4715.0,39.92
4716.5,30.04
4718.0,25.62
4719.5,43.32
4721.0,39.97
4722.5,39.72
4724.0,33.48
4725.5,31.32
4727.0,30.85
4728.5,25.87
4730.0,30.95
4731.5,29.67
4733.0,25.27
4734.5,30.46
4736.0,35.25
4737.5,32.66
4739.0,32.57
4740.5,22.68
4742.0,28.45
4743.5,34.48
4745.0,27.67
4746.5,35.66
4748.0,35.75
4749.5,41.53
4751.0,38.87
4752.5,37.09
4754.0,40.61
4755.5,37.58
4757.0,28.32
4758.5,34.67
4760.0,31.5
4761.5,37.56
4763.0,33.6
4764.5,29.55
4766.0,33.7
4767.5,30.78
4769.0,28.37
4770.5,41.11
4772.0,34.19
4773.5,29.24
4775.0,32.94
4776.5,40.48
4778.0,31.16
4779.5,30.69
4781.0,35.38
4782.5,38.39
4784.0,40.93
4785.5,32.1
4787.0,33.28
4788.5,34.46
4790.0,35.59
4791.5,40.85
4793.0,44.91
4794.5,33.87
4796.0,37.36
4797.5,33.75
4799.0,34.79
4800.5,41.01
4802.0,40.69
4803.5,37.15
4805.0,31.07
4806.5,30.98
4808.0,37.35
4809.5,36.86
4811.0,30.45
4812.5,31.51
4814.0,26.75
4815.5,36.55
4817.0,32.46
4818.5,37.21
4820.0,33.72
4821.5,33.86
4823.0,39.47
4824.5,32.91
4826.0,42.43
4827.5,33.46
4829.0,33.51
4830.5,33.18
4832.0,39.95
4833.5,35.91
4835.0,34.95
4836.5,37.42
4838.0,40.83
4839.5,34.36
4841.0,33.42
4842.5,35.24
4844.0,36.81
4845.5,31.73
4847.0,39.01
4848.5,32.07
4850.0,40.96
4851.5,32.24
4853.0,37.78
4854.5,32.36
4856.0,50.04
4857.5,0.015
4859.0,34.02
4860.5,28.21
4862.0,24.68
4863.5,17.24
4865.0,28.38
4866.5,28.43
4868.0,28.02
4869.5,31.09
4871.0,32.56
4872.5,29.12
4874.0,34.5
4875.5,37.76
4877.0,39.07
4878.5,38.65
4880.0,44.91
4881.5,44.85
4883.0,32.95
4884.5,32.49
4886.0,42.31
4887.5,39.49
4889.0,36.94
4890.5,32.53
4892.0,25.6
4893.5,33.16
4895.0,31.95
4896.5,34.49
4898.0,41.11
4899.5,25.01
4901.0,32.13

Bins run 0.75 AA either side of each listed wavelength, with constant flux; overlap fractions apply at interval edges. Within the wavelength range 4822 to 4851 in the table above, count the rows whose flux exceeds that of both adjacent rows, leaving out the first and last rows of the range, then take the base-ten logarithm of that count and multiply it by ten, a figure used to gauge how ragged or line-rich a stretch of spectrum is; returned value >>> 7.8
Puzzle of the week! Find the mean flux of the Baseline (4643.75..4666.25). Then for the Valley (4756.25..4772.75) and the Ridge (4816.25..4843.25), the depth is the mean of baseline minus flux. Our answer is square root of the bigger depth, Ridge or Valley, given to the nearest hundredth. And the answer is 0.76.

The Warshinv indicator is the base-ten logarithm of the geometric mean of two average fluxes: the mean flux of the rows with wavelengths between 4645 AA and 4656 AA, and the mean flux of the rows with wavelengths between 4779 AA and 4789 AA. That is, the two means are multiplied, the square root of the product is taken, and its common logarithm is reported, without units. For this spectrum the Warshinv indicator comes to 1.53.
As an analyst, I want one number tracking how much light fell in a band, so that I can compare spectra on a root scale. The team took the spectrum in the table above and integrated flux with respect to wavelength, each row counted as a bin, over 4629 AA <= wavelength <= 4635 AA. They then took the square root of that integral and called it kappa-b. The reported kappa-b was 14.3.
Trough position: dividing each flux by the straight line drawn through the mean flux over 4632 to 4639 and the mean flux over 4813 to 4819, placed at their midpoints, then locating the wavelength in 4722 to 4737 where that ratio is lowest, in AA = 4733.0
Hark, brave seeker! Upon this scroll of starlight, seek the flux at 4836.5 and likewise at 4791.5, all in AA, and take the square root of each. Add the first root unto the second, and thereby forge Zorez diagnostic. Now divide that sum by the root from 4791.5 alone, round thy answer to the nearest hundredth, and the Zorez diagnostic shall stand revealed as 1.96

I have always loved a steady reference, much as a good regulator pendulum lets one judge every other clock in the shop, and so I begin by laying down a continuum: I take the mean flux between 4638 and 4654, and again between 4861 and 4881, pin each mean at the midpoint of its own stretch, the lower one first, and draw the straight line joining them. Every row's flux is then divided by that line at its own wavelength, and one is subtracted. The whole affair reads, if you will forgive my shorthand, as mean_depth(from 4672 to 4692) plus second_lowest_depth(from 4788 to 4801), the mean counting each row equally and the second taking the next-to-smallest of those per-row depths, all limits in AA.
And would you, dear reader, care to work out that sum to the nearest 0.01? 0.11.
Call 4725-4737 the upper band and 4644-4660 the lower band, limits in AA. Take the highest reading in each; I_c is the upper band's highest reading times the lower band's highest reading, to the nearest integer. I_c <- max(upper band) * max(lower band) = 1404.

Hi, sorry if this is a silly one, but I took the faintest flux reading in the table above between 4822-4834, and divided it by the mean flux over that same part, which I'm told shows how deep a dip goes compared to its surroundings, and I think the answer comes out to 0.91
